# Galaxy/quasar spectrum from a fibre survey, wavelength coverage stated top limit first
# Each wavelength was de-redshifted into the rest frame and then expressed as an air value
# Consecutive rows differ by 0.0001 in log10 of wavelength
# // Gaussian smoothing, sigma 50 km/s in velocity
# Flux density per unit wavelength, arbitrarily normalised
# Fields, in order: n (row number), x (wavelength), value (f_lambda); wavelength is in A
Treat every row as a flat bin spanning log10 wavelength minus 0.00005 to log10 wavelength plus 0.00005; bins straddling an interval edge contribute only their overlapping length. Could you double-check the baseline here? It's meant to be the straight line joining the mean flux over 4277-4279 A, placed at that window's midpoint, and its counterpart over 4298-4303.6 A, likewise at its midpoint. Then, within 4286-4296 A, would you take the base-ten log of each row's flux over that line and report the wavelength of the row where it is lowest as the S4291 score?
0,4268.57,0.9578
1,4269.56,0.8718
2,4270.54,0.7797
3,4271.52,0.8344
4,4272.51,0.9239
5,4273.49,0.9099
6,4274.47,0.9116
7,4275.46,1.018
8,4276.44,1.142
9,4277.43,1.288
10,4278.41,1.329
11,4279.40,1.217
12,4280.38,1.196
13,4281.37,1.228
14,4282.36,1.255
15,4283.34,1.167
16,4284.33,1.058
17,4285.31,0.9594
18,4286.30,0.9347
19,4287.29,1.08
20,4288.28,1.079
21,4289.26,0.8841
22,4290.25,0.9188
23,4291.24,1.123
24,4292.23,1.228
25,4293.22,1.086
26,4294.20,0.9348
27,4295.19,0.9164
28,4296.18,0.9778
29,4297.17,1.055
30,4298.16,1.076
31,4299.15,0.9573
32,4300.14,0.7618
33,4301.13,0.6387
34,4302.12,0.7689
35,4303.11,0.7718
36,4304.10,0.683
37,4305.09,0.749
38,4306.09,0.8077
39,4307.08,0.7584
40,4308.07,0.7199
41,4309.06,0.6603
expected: 4286.30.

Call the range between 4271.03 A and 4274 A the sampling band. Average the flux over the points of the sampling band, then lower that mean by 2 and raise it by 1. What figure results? -0.11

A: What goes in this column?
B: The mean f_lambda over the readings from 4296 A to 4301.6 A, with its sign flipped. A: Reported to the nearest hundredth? -0.91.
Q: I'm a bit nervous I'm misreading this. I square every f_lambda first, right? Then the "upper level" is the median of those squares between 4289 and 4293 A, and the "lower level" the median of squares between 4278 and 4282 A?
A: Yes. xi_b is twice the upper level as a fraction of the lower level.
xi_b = 1.4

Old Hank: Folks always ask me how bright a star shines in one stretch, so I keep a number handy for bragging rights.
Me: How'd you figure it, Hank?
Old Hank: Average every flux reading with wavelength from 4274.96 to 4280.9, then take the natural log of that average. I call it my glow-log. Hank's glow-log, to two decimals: 0.18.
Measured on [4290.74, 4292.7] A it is 0.16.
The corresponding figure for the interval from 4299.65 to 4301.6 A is -0.36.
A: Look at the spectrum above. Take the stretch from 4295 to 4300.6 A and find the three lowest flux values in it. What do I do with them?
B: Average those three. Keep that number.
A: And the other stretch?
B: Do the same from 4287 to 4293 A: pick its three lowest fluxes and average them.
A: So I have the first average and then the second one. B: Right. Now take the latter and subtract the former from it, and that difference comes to 0.08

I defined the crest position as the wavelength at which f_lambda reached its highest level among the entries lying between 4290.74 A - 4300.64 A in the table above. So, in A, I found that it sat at 4292.23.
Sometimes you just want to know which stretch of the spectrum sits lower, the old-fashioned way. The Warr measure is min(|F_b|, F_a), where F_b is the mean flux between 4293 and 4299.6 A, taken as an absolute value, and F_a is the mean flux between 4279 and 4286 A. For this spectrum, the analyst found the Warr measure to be 1.00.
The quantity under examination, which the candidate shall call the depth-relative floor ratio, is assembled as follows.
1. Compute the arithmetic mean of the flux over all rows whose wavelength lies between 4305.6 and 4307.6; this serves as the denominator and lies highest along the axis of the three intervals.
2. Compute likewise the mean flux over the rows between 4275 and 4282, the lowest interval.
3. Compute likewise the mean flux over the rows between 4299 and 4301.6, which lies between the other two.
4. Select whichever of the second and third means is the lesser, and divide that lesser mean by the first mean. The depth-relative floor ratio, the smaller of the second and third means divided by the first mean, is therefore 1.0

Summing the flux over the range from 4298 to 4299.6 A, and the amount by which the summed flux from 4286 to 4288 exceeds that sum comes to 0.0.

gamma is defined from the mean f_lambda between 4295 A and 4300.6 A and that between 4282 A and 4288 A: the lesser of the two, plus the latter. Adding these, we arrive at 2.03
